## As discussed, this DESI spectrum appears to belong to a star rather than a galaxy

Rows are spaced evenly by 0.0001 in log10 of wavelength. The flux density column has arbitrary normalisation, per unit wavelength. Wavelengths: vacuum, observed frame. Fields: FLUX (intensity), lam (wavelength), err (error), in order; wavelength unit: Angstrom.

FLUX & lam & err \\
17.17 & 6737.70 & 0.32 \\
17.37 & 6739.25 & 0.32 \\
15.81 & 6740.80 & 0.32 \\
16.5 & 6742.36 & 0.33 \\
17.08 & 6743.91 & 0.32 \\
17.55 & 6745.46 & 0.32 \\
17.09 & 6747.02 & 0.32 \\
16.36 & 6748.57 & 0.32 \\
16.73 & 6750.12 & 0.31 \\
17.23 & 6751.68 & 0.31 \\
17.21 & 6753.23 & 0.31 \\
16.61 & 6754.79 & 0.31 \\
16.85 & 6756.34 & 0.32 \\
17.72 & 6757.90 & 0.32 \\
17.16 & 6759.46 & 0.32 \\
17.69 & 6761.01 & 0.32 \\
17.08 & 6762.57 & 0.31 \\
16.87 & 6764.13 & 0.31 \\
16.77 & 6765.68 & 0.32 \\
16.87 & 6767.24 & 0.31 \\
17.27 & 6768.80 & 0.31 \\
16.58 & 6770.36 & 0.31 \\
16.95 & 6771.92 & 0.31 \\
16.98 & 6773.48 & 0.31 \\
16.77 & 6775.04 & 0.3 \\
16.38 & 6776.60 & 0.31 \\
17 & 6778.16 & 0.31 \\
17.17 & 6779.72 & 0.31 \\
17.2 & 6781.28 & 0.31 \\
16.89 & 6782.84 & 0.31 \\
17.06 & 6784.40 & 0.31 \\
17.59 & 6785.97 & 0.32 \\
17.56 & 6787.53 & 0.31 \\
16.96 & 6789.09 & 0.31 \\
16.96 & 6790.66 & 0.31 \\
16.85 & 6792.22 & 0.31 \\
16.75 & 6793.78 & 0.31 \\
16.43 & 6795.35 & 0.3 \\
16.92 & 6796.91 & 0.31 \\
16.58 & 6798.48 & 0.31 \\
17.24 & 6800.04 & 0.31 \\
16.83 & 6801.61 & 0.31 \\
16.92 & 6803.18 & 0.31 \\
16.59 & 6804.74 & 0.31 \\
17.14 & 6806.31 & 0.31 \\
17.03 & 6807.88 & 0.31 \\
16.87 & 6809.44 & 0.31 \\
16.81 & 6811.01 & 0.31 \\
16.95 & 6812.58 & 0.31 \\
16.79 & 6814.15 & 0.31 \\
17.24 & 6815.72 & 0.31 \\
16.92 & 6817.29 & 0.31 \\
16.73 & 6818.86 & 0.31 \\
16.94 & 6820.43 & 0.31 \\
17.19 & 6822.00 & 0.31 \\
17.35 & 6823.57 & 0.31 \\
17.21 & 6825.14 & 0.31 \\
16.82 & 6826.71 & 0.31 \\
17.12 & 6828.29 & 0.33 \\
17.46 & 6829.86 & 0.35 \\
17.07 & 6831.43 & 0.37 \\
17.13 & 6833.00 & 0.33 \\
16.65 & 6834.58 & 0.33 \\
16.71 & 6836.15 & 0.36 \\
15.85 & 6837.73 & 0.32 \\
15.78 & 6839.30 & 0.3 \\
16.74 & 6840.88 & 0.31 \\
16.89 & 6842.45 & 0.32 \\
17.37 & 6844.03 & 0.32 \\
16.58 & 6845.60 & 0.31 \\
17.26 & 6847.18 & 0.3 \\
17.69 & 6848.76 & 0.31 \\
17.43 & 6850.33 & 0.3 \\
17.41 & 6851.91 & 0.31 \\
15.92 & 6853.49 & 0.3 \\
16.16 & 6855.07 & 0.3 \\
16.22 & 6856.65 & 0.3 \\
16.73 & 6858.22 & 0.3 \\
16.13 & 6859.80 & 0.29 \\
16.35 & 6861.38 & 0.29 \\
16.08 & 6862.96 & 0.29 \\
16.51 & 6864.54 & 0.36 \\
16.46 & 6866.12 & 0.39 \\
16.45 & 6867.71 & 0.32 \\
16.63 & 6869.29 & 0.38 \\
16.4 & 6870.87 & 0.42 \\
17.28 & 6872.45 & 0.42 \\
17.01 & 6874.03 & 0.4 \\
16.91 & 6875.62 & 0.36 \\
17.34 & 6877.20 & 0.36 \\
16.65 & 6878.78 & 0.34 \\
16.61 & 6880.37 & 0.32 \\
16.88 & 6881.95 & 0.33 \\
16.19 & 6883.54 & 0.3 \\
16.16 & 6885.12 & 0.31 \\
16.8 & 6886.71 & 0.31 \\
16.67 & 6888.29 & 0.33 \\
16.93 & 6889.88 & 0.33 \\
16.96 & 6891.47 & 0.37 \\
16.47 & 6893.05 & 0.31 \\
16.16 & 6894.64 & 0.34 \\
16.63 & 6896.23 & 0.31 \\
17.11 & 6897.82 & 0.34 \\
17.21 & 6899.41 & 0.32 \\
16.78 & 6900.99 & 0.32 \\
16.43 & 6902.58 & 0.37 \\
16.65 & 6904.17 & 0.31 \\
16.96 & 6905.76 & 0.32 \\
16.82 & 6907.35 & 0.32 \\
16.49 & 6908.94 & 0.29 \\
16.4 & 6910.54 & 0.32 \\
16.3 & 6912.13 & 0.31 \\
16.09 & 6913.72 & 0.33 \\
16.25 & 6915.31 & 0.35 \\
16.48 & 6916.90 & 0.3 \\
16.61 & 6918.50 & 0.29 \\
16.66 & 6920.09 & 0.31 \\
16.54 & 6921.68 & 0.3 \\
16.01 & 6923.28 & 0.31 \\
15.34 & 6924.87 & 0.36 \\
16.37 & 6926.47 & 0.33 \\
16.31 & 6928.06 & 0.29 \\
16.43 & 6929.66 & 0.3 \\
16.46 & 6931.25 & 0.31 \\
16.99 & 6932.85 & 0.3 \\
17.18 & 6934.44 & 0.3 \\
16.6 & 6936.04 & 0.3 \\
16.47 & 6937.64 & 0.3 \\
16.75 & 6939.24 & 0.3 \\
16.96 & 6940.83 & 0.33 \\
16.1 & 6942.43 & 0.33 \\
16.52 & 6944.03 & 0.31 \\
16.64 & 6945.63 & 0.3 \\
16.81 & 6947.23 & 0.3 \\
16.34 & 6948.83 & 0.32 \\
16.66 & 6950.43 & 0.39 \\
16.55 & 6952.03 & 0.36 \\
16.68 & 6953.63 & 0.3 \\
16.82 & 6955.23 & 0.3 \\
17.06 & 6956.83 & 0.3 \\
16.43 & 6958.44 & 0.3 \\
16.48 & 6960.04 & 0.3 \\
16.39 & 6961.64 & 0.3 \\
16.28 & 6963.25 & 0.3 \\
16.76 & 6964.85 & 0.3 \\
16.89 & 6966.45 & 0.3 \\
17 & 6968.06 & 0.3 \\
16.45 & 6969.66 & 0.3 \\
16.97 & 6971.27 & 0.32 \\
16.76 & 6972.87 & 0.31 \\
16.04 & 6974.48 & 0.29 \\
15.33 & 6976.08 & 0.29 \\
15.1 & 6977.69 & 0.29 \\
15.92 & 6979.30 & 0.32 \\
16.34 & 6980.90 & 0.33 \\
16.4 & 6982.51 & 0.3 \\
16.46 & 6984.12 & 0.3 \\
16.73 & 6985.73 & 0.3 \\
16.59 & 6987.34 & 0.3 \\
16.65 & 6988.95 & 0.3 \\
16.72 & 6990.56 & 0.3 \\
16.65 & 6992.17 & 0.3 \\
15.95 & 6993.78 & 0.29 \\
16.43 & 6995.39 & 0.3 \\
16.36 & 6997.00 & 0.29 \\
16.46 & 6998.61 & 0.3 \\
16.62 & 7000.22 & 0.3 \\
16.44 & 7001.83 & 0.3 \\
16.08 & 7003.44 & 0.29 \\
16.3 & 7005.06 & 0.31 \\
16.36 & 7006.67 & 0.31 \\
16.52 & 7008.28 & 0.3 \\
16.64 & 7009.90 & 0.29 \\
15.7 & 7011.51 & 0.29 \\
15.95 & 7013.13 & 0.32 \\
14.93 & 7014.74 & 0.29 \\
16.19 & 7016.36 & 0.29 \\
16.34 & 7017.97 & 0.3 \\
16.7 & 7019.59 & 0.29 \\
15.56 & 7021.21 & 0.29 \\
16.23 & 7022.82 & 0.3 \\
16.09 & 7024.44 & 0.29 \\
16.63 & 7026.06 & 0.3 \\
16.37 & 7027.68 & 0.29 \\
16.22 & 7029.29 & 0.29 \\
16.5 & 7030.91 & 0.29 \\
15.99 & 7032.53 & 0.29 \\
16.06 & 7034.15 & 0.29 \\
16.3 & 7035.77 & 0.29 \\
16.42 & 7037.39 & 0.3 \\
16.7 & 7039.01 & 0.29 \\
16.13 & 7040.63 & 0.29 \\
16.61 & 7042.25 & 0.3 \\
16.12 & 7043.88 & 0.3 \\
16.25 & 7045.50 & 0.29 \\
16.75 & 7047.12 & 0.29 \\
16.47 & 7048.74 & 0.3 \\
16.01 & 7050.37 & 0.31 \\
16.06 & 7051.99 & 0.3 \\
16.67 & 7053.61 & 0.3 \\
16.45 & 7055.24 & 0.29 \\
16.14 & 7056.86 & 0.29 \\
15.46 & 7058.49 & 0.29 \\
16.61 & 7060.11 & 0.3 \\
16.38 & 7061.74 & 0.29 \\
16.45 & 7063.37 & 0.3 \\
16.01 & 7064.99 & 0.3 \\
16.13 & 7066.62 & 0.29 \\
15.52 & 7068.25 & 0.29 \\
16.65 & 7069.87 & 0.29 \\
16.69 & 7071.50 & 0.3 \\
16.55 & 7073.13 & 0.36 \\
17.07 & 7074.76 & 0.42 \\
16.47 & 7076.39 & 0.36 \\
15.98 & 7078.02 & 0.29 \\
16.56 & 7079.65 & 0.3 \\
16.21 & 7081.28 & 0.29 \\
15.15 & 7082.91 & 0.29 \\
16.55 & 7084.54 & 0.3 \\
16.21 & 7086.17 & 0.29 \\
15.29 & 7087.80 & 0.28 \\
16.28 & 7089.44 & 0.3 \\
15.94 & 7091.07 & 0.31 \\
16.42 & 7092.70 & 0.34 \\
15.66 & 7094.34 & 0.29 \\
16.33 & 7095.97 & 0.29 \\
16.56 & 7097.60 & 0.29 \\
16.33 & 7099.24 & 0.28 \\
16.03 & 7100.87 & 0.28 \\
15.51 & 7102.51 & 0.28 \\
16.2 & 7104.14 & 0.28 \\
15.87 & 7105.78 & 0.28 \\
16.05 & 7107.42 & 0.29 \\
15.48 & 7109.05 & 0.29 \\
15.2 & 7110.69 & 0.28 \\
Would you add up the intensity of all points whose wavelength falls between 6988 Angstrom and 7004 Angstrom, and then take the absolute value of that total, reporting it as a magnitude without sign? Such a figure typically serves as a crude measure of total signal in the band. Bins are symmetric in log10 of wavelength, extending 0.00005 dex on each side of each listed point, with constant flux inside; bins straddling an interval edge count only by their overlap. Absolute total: 164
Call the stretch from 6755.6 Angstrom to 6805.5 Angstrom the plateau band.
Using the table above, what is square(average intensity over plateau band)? 288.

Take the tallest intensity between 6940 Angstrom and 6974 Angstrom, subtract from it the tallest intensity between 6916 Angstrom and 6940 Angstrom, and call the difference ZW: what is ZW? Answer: -0.1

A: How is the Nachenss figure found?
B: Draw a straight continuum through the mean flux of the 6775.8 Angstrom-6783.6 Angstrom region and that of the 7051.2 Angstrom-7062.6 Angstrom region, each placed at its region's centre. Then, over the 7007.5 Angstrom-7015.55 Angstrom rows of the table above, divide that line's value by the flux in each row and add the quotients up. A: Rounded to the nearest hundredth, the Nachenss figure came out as 5.14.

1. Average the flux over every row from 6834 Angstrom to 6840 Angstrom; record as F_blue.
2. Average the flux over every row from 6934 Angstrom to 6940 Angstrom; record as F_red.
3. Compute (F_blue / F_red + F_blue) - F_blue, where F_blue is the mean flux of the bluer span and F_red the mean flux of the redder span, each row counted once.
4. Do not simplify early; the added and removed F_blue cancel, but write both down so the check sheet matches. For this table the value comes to 0.97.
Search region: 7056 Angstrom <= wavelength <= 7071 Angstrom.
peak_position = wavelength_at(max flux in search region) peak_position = 7069.87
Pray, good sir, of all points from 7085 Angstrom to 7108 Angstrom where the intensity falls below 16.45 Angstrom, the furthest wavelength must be 7107.42 Angstrom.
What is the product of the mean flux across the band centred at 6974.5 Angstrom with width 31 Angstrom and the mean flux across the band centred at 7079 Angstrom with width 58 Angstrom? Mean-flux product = 265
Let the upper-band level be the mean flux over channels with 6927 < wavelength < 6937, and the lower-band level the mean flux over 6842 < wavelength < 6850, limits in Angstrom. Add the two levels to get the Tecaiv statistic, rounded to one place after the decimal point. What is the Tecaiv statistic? 33.8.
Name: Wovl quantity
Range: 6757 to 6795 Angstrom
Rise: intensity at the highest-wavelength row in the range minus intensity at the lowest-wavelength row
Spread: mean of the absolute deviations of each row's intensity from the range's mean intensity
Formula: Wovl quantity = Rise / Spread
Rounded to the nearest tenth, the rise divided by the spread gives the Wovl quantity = -3.8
